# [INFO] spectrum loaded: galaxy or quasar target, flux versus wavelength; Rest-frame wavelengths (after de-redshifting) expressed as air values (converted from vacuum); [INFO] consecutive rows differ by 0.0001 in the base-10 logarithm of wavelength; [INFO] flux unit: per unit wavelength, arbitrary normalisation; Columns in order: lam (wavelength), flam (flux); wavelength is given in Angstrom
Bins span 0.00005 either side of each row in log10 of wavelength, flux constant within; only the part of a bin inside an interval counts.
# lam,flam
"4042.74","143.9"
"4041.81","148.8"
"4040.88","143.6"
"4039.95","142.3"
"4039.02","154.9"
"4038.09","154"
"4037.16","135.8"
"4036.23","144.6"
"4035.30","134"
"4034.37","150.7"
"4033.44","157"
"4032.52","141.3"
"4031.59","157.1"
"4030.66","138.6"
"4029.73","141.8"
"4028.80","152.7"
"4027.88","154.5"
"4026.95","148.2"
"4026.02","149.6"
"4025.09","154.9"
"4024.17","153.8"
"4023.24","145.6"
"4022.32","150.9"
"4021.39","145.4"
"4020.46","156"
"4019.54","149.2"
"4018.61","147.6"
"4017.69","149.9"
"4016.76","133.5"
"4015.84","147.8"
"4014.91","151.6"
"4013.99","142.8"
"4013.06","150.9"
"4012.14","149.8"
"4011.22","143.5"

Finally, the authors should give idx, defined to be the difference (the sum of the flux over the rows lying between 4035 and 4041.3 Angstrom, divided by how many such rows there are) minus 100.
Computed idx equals 44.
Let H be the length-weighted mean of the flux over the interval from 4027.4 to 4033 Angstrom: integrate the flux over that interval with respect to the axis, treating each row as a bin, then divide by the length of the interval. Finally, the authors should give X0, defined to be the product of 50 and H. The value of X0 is 7393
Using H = 148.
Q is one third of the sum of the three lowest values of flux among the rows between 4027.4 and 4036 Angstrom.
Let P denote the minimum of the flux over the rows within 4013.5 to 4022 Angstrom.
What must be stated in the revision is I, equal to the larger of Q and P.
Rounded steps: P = 133.5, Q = 138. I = 138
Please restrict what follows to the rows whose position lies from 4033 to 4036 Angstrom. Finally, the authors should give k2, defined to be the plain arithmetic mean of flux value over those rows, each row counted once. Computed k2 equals 147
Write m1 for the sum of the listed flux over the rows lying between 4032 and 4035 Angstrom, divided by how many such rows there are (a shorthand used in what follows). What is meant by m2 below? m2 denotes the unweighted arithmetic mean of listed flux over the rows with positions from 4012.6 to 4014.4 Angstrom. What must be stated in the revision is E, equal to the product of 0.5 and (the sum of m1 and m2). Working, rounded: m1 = 150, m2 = 147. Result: 148.3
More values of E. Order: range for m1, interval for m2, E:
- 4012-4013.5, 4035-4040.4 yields 147.3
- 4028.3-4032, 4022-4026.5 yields 149.3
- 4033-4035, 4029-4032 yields 149.8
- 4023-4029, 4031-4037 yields 149.4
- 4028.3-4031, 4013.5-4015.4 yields 145.8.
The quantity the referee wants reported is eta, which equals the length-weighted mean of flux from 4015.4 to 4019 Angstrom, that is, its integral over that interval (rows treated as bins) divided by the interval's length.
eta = 145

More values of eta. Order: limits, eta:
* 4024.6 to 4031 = 149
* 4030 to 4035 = 148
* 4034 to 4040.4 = 145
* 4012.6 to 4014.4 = 147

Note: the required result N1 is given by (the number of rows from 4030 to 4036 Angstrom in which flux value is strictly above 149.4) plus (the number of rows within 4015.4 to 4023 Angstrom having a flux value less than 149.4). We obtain 8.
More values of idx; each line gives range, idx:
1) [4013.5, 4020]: 46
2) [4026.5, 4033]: 48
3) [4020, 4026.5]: 51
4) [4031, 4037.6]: 46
